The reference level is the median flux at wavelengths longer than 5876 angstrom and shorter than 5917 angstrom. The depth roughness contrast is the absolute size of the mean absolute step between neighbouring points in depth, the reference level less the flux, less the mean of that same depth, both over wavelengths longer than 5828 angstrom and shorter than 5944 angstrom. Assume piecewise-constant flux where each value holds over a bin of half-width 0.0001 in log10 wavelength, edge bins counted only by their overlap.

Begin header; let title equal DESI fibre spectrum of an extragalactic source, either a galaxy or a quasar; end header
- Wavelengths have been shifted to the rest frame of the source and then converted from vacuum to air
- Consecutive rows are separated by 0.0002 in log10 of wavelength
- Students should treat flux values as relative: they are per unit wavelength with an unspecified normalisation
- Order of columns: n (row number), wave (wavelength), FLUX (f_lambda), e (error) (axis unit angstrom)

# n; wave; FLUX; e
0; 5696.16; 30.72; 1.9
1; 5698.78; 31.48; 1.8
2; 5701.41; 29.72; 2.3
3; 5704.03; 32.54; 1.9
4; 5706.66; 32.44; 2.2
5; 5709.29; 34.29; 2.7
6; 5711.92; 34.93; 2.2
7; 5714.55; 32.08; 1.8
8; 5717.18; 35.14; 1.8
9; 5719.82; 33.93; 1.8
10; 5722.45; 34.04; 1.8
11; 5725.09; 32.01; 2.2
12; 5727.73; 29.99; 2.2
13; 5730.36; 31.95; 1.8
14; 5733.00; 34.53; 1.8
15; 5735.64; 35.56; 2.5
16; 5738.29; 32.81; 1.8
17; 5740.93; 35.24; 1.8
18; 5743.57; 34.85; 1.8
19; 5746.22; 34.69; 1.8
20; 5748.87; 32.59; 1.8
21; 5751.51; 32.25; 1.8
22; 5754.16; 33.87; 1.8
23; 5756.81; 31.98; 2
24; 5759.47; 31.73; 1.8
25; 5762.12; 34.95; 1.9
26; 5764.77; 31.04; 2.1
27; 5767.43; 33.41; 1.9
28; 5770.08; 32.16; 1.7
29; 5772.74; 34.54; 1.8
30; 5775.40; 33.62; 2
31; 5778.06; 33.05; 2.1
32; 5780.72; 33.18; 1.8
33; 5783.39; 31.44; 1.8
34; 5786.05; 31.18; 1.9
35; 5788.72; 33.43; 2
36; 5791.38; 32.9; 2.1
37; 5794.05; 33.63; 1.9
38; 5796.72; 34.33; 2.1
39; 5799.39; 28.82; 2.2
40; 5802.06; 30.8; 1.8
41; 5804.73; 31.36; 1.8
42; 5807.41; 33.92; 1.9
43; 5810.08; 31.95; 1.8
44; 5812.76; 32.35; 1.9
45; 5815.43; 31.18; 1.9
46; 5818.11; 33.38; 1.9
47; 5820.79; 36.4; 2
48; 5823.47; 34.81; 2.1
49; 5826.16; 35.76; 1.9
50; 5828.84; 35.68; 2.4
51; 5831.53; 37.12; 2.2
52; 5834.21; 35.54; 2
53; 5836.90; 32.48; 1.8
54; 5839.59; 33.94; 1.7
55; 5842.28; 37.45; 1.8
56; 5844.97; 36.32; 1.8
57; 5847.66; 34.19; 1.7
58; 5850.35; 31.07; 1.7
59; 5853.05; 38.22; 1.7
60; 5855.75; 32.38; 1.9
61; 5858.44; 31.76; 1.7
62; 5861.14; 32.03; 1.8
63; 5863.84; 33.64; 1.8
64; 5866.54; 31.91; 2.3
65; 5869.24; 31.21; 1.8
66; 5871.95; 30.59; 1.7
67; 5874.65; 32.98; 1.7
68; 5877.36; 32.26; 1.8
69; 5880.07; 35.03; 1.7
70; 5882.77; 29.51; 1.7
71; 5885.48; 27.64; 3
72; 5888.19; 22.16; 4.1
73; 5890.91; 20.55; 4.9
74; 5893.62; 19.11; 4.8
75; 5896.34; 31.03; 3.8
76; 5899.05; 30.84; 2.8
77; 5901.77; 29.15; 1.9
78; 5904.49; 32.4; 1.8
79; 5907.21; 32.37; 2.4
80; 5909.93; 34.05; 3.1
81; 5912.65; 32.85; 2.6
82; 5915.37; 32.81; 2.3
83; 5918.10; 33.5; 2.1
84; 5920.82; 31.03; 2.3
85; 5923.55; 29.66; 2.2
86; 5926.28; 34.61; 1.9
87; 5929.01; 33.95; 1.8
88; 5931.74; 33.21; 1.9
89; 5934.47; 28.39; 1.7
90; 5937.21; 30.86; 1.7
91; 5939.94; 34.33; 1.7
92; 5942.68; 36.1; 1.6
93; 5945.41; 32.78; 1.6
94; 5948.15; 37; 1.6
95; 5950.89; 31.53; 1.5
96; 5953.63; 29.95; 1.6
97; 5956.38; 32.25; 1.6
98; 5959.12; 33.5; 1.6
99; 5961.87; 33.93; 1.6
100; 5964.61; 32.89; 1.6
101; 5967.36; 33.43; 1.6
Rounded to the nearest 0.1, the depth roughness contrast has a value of 3.4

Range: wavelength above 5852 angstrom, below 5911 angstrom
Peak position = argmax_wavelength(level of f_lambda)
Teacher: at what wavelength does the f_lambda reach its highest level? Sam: 5853.05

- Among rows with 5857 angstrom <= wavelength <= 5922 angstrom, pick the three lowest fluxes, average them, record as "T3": 20.6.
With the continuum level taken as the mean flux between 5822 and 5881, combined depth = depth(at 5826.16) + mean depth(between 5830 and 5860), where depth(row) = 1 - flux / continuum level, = -0.07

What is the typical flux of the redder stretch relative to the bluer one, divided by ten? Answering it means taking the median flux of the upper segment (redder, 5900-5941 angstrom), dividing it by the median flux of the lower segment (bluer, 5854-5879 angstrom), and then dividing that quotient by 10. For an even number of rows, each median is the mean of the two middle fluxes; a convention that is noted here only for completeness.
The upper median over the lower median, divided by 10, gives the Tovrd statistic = 0.102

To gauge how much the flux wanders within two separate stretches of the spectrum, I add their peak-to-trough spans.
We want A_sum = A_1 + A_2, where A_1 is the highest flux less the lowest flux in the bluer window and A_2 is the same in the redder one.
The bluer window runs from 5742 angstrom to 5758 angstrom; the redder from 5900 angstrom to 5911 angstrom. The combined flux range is 7.8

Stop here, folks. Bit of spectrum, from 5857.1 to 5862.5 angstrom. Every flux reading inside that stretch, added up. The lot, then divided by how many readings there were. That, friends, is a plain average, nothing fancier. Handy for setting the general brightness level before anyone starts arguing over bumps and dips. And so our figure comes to 31.9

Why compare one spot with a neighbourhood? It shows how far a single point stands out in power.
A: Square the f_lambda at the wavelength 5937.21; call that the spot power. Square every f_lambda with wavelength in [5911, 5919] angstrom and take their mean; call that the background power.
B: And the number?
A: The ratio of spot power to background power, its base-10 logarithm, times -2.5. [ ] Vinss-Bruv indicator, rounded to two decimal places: 0.15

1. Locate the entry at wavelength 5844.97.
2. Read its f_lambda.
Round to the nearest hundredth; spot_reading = 36.32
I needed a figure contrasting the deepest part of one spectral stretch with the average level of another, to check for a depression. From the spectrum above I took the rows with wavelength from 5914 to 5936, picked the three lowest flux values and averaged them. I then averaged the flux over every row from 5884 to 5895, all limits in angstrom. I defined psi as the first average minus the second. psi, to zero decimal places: 7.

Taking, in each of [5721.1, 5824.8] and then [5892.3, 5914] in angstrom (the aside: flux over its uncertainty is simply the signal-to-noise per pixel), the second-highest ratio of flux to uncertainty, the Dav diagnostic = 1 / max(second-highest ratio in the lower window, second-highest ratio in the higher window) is 0.0516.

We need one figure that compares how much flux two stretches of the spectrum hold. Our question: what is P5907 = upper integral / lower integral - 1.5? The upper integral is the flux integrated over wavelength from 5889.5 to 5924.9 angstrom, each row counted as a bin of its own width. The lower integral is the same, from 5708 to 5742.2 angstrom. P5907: -0.58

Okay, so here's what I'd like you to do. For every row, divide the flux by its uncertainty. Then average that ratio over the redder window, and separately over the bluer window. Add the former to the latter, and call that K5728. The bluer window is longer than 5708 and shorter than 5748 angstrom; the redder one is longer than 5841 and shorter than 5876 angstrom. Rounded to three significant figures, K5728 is 36.0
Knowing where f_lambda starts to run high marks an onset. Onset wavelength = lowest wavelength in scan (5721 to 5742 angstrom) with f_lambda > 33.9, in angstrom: 5722.45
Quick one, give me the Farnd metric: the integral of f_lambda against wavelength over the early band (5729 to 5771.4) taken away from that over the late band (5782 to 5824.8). -18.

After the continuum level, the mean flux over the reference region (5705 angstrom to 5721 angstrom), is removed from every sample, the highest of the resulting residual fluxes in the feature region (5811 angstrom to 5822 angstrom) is 2.6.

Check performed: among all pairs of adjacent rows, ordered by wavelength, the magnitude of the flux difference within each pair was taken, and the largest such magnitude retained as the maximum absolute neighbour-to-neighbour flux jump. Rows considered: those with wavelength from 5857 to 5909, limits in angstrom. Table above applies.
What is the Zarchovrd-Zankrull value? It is 12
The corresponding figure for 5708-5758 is 3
